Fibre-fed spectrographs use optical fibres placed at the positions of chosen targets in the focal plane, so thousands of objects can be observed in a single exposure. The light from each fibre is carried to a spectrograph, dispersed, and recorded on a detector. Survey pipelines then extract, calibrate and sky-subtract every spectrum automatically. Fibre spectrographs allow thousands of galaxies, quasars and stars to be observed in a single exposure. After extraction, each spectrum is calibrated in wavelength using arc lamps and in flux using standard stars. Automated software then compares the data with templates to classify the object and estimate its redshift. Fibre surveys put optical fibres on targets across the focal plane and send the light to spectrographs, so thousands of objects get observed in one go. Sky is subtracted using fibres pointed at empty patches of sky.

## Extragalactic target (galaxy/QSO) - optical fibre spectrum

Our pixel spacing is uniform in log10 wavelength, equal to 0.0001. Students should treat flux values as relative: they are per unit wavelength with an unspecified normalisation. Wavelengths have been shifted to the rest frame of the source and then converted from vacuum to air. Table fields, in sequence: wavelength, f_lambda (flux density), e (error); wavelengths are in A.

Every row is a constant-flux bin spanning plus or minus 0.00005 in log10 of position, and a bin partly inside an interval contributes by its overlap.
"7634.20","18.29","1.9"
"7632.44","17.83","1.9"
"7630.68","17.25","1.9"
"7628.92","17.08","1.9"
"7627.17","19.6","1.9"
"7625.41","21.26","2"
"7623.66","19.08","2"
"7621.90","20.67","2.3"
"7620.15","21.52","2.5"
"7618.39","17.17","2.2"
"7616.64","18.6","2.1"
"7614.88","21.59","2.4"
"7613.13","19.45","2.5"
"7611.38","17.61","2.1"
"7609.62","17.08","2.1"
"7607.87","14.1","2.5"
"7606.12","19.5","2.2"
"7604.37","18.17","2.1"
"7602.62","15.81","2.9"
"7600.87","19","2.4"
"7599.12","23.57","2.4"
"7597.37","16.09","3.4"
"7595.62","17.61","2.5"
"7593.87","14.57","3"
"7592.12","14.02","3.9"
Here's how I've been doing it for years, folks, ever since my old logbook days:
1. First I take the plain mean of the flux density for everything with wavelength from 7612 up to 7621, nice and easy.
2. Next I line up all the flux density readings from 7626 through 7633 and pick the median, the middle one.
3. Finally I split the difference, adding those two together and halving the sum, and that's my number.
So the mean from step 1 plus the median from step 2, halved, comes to 18.6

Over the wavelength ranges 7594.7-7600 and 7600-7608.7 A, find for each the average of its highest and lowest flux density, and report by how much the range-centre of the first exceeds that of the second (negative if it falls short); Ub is 3.0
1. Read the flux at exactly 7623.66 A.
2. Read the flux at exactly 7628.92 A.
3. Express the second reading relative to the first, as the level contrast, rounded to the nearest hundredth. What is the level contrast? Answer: 0.90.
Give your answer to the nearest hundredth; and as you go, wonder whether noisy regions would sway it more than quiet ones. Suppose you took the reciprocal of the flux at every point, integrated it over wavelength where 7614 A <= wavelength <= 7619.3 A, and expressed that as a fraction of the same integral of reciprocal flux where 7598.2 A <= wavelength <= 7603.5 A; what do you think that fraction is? 1.00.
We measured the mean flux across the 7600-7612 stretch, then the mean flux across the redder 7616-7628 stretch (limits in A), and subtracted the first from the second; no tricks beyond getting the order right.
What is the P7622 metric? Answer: 2.4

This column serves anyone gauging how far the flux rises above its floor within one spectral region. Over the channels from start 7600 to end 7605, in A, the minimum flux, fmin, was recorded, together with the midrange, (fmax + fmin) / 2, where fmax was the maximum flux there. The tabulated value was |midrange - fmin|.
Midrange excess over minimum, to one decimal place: 1.6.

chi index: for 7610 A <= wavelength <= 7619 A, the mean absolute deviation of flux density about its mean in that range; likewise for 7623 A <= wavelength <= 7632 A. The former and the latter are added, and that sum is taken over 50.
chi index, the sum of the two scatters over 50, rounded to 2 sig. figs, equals 0.053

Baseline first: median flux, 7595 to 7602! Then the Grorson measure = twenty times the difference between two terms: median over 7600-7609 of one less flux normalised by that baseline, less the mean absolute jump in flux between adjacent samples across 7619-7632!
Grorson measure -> -30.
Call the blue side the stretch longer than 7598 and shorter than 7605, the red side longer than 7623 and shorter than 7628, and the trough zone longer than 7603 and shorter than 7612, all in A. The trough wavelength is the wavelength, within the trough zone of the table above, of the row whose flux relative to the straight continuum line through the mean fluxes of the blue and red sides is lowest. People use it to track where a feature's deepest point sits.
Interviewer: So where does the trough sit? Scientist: 7607.87 A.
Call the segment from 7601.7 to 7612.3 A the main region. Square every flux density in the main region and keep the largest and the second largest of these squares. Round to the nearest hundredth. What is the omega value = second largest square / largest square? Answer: 0.87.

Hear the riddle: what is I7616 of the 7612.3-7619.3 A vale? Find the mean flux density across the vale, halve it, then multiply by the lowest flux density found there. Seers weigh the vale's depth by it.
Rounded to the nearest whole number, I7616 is 165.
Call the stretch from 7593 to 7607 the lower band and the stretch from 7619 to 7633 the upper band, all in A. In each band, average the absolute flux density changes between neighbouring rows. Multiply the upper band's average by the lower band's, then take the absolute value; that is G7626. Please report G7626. 4.6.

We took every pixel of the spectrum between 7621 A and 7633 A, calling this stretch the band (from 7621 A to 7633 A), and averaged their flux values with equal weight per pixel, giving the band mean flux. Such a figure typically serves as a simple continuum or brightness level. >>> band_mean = 19.0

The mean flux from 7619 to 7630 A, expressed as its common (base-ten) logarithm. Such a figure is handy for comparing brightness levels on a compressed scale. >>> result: 1.30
